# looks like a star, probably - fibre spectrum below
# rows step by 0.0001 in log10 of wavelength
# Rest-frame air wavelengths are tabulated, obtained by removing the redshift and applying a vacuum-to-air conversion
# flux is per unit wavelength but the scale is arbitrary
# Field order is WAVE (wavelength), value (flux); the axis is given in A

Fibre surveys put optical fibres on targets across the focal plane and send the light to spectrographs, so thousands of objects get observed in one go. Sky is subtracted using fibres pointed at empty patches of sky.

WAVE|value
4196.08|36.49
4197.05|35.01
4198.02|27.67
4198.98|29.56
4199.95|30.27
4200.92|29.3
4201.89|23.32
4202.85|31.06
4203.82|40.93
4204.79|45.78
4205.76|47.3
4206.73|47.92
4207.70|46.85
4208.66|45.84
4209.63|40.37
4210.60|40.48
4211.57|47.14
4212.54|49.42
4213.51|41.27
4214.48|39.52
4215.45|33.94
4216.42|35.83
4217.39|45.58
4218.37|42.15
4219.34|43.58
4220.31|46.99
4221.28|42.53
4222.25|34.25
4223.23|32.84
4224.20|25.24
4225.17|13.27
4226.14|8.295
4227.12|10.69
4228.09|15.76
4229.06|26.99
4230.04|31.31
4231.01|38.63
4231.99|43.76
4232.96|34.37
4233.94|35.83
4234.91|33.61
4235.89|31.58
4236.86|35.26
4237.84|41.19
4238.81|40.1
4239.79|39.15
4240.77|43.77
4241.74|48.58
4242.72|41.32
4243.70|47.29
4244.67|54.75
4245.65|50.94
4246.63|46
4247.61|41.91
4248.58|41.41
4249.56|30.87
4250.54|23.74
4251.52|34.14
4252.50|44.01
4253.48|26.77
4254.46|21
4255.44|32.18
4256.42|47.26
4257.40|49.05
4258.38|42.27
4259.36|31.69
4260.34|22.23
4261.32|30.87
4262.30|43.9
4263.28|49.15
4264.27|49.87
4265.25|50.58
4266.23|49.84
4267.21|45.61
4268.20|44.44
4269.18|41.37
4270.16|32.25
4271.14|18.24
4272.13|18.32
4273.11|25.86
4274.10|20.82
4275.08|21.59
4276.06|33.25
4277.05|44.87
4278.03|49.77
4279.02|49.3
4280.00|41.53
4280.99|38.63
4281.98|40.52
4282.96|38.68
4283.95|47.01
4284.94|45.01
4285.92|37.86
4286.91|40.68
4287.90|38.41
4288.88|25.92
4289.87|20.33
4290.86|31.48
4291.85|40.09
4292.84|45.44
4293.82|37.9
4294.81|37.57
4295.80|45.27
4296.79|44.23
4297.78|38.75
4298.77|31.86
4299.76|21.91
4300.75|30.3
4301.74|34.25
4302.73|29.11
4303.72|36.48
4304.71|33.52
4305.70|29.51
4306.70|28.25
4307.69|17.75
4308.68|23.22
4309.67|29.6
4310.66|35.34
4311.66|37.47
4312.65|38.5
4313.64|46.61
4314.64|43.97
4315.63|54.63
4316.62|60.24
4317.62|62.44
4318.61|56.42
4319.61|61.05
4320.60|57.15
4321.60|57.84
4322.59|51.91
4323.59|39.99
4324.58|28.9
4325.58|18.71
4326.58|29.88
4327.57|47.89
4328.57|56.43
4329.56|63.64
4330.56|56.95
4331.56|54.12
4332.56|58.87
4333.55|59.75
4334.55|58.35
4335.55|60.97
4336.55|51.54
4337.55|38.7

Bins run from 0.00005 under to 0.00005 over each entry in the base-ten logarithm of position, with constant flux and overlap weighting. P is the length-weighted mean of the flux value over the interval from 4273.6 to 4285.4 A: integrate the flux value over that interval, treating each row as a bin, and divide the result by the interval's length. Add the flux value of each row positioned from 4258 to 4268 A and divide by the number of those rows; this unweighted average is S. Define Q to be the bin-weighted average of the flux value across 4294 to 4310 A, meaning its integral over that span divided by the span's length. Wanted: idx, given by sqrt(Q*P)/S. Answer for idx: 0.85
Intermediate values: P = 39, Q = 32.1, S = 41.6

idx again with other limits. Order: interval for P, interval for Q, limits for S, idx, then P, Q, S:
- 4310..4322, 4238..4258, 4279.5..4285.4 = 1.08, 51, 40.2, 41.9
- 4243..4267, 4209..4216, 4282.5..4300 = 1.10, 40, 41.8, 37.1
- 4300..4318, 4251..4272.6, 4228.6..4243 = 0.99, 37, 37.5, 37.7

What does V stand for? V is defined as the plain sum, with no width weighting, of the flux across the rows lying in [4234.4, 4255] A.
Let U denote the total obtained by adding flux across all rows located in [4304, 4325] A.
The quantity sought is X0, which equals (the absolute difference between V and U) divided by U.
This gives 0.086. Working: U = 894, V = 817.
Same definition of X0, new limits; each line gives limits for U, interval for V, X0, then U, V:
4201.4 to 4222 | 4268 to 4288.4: 0.125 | 878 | 768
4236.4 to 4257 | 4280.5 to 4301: 0.065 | 832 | 778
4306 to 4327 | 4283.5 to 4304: 0.136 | 880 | 760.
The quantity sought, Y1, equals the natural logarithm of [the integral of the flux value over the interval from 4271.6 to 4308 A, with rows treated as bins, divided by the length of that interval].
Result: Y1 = 3.55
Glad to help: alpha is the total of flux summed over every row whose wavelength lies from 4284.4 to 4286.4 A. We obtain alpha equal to 83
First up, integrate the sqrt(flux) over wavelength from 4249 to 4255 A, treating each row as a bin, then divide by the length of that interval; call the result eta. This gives 5.5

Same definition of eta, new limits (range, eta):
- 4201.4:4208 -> 6.3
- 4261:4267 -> 6.8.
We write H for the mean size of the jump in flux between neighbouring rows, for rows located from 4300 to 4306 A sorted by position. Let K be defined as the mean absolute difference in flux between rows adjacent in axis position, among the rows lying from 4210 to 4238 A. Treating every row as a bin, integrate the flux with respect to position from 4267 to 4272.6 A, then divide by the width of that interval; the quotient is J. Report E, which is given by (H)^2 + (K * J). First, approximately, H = 4.7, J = 33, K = 5.1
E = 190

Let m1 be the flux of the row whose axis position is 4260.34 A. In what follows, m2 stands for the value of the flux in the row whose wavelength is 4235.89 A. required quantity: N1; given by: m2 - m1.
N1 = 9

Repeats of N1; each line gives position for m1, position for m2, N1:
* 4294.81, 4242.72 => 4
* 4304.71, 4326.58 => -4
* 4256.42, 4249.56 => -16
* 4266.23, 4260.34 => -28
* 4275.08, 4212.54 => 28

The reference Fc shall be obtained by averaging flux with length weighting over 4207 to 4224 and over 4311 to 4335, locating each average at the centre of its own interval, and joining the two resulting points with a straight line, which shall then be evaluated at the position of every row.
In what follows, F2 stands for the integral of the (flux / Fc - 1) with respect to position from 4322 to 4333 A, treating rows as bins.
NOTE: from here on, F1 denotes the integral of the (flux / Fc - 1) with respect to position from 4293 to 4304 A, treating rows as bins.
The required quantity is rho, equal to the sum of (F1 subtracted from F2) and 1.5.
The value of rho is 3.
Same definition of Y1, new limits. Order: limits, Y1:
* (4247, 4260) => 3.58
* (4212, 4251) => 3.60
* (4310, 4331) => 3.87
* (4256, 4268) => 3.75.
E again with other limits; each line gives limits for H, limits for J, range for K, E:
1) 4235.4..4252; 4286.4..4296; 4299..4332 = 255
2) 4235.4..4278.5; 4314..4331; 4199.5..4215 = 233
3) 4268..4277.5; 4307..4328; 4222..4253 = 282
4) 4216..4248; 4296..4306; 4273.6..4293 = 218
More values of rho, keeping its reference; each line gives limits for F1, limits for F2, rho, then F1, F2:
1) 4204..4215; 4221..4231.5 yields -4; 1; -4.3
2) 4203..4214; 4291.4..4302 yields -2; 1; -2.4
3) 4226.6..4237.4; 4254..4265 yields 3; -3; -1.6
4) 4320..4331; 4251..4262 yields 0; -1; -2.4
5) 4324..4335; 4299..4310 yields -3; 0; -4.5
